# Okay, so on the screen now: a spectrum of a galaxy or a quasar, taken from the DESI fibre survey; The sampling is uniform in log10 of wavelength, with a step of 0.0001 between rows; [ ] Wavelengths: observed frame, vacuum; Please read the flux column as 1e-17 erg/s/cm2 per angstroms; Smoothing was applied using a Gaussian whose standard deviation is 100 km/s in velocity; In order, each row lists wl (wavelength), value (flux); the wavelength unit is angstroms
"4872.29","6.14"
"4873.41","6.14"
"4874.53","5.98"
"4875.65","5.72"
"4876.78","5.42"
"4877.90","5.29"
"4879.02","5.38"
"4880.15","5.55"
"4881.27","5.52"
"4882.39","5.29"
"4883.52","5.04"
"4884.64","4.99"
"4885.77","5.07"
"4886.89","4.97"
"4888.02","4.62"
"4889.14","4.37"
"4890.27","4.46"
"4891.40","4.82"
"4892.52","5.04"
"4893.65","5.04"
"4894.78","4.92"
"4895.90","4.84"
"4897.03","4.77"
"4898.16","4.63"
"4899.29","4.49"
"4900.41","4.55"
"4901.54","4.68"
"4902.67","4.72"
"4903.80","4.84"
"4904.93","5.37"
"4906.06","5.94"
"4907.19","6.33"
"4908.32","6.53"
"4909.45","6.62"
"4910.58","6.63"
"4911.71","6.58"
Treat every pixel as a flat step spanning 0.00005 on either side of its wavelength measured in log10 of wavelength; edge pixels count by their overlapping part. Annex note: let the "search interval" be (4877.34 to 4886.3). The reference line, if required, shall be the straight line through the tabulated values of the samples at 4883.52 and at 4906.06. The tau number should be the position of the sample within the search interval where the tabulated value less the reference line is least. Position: 4884.64 angstroms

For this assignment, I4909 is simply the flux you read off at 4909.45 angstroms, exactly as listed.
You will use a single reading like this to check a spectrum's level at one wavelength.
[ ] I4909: 6.62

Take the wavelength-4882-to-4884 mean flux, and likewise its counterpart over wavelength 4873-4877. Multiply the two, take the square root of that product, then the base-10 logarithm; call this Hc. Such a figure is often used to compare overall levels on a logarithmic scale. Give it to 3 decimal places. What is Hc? 0.739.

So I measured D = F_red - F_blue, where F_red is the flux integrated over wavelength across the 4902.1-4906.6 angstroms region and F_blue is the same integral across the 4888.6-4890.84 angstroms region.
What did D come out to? 14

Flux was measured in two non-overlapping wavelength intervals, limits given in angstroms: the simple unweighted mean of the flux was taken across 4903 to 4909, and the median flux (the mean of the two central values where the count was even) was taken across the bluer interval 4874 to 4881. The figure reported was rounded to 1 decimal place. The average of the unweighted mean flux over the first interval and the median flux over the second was 5.6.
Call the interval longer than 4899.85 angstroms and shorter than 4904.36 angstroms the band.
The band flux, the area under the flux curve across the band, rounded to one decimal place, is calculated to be 21.2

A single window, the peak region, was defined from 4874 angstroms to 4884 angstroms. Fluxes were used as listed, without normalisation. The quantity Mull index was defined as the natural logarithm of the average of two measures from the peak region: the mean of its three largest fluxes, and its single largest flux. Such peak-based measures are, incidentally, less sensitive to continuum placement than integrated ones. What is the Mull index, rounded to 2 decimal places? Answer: 1.77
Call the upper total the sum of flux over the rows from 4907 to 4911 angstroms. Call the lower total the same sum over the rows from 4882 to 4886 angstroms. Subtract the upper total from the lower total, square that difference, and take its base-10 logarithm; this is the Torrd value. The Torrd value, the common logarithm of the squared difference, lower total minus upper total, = 1.5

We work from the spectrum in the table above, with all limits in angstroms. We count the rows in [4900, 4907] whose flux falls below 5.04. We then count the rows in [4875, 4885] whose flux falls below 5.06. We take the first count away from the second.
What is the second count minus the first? -2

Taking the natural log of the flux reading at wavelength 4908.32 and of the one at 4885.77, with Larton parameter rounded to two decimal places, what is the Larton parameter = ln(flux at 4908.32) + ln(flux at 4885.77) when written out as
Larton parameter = 3.50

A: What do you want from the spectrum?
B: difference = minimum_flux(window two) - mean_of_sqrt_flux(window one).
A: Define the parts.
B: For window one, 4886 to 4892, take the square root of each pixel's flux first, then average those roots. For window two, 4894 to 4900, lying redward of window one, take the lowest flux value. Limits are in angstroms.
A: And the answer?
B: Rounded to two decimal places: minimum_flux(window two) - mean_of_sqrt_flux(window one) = 2.33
